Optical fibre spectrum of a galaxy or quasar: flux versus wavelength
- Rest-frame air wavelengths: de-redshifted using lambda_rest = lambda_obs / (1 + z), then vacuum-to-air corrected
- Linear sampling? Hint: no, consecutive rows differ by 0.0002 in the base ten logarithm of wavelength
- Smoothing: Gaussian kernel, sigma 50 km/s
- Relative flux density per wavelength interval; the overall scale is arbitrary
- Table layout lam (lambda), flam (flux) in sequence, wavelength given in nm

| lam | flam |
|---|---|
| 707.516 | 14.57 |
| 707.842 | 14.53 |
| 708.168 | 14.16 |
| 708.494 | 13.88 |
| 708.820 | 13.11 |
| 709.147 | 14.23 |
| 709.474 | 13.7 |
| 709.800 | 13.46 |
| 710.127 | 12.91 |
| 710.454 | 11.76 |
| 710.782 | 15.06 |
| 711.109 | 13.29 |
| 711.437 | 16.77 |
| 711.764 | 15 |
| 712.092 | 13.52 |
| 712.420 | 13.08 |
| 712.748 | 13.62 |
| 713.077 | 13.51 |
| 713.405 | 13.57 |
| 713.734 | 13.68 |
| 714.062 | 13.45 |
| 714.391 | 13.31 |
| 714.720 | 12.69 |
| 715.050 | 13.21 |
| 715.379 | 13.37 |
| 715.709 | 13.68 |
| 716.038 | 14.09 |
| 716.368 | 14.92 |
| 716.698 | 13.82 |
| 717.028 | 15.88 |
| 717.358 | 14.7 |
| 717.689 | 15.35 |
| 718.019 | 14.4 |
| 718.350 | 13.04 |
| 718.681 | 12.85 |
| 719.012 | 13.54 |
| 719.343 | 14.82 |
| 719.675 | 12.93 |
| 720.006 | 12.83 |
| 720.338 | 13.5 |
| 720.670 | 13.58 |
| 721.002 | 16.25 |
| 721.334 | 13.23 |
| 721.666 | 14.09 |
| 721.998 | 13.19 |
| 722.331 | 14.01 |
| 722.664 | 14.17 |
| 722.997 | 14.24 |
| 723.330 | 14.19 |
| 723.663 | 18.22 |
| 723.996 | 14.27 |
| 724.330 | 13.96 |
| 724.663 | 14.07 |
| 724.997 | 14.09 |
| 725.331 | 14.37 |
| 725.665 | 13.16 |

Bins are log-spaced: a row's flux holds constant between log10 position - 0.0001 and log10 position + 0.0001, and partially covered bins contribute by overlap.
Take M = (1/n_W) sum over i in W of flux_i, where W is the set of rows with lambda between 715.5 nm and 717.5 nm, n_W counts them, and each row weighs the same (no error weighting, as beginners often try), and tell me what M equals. 14.5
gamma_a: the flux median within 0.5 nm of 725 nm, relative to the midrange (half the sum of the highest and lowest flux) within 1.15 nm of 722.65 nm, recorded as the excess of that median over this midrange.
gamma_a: -1.6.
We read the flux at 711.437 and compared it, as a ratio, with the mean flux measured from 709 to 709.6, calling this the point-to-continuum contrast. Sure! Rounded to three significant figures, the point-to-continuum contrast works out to 1.20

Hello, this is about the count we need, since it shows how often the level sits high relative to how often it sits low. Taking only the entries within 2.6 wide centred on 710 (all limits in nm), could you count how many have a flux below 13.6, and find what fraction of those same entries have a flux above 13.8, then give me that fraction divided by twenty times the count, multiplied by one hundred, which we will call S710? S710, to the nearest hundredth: 0.25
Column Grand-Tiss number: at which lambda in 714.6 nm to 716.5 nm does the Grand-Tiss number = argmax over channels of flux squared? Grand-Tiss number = 716.368 nm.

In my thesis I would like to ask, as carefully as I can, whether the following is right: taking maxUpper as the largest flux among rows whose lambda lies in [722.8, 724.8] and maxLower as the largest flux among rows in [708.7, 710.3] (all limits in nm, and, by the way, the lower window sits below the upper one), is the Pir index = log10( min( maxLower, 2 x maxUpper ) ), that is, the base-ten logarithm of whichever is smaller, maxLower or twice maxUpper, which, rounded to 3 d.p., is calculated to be 1.153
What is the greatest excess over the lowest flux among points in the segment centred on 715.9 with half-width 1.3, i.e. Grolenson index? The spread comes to 3.2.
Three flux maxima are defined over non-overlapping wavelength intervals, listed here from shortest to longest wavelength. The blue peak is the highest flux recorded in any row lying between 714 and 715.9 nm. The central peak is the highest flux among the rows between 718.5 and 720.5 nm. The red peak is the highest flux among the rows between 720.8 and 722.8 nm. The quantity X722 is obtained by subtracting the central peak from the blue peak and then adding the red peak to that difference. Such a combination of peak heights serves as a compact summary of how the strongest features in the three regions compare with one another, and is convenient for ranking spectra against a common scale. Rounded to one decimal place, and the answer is 15.1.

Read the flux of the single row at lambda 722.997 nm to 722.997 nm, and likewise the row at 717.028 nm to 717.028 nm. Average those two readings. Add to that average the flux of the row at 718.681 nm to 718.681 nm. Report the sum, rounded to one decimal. 27.9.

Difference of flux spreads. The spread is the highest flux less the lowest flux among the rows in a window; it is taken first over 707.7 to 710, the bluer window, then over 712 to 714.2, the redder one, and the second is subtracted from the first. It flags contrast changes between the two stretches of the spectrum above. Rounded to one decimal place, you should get 0.8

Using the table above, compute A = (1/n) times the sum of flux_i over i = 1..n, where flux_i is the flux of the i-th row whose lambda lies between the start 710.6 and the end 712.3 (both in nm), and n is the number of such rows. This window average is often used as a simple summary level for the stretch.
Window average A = 14.7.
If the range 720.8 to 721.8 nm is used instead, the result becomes 14.5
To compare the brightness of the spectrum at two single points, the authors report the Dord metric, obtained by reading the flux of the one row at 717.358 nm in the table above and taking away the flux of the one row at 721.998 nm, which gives 1.5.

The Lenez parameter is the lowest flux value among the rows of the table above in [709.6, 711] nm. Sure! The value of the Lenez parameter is 11.76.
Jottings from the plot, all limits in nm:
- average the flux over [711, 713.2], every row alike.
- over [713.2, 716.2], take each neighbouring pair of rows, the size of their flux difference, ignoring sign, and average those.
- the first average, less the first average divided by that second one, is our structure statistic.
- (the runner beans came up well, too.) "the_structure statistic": -31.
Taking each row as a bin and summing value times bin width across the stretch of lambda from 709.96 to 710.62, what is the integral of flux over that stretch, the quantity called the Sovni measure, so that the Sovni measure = 8.1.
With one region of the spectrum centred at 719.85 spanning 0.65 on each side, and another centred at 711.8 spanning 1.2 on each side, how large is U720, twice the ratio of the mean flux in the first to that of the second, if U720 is 1.89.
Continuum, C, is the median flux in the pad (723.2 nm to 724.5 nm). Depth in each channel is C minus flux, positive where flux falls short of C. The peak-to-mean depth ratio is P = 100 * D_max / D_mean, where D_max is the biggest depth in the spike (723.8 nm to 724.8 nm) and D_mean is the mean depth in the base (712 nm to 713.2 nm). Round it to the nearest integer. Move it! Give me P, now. 34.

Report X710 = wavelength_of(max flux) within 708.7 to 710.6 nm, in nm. 709.147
